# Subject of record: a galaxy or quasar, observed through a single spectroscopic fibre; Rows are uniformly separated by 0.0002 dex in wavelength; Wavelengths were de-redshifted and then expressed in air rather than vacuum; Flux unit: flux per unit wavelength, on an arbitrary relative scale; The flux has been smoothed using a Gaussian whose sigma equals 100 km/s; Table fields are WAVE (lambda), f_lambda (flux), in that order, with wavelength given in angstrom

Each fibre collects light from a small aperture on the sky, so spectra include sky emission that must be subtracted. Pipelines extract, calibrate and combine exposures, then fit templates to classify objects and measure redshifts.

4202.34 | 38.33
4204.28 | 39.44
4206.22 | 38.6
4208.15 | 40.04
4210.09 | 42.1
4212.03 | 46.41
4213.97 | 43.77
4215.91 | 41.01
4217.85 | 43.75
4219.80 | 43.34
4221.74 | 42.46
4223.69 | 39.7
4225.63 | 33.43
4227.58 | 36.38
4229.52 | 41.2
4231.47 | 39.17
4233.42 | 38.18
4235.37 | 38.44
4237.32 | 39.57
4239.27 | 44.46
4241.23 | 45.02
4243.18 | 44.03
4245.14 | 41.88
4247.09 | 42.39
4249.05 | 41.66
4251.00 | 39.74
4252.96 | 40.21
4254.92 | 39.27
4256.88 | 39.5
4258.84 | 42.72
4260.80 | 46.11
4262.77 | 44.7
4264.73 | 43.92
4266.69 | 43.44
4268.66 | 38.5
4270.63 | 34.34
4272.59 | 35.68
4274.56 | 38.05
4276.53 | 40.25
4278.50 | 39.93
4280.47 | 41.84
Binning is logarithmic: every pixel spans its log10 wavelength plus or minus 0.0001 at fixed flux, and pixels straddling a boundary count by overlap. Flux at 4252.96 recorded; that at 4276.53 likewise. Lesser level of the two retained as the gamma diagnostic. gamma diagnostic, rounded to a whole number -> 40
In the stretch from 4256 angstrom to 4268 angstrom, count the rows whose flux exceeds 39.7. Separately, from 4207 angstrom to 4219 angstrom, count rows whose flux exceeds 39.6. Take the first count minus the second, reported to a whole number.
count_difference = -1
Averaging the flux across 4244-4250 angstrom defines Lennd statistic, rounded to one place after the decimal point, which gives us 42.0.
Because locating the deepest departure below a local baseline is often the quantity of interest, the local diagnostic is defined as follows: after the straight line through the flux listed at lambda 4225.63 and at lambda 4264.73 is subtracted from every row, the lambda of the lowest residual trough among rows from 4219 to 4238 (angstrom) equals 4225.63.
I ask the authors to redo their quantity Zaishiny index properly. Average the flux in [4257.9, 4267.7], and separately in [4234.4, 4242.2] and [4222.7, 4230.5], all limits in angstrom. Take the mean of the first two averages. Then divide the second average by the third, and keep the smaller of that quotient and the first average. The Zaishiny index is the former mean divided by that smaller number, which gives 39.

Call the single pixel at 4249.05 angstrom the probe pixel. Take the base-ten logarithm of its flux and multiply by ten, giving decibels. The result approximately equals 16.2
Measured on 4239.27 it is 16.5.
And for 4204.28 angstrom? 16.0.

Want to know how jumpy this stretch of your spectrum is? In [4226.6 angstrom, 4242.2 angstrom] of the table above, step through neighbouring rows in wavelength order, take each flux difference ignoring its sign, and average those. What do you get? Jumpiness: 2.10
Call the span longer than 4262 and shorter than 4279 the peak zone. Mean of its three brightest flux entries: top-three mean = 44.02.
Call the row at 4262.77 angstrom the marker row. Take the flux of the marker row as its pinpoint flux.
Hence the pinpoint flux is 44.7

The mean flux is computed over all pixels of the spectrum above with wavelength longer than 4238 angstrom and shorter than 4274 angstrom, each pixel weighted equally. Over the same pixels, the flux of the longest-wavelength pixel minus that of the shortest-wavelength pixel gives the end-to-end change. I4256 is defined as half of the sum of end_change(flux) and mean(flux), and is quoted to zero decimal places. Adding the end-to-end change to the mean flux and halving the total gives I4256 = 16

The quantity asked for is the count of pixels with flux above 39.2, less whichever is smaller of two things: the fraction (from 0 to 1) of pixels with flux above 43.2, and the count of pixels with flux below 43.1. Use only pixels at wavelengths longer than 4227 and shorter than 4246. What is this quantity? 5.7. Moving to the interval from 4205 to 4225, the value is 8.6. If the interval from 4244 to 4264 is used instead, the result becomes 9.8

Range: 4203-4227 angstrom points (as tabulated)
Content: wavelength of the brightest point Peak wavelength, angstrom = 4212.03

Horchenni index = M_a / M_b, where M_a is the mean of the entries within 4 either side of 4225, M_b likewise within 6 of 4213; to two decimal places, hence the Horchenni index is 0.89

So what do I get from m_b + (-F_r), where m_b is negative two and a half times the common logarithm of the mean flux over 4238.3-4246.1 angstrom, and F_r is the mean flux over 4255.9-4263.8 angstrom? -47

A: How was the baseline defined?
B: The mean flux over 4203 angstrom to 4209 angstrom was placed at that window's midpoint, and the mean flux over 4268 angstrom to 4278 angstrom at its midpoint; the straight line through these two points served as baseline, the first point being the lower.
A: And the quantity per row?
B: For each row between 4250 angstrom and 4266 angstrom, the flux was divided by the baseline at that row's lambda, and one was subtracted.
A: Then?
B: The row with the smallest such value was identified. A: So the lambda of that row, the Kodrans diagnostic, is 4254.92 angstrom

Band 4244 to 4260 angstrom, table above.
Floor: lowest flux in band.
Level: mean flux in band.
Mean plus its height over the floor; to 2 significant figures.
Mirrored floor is 43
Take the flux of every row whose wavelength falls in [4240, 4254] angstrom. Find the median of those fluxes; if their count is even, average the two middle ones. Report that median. 41.9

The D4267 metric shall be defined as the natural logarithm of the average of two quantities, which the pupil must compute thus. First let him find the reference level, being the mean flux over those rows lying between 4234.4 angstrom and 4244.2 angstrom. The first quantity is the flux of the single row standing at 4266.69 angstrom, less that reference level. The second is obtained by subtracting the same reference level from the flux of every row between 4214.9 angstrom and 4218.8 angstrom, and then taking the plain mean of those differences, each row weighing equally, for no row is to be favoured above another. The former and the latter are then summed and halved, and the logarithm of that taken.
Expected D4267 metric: -0.5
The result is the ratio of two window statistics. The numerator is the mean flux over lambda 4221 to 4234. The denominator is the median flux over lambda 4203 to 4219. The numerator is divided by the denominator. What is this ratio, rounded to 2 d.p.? 0.93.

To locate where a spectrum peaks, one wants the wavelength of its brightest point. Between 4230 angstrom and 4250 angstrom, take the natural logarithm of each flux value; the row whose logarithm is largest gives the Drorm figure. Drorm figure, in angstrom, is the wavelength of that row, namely 4241.23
